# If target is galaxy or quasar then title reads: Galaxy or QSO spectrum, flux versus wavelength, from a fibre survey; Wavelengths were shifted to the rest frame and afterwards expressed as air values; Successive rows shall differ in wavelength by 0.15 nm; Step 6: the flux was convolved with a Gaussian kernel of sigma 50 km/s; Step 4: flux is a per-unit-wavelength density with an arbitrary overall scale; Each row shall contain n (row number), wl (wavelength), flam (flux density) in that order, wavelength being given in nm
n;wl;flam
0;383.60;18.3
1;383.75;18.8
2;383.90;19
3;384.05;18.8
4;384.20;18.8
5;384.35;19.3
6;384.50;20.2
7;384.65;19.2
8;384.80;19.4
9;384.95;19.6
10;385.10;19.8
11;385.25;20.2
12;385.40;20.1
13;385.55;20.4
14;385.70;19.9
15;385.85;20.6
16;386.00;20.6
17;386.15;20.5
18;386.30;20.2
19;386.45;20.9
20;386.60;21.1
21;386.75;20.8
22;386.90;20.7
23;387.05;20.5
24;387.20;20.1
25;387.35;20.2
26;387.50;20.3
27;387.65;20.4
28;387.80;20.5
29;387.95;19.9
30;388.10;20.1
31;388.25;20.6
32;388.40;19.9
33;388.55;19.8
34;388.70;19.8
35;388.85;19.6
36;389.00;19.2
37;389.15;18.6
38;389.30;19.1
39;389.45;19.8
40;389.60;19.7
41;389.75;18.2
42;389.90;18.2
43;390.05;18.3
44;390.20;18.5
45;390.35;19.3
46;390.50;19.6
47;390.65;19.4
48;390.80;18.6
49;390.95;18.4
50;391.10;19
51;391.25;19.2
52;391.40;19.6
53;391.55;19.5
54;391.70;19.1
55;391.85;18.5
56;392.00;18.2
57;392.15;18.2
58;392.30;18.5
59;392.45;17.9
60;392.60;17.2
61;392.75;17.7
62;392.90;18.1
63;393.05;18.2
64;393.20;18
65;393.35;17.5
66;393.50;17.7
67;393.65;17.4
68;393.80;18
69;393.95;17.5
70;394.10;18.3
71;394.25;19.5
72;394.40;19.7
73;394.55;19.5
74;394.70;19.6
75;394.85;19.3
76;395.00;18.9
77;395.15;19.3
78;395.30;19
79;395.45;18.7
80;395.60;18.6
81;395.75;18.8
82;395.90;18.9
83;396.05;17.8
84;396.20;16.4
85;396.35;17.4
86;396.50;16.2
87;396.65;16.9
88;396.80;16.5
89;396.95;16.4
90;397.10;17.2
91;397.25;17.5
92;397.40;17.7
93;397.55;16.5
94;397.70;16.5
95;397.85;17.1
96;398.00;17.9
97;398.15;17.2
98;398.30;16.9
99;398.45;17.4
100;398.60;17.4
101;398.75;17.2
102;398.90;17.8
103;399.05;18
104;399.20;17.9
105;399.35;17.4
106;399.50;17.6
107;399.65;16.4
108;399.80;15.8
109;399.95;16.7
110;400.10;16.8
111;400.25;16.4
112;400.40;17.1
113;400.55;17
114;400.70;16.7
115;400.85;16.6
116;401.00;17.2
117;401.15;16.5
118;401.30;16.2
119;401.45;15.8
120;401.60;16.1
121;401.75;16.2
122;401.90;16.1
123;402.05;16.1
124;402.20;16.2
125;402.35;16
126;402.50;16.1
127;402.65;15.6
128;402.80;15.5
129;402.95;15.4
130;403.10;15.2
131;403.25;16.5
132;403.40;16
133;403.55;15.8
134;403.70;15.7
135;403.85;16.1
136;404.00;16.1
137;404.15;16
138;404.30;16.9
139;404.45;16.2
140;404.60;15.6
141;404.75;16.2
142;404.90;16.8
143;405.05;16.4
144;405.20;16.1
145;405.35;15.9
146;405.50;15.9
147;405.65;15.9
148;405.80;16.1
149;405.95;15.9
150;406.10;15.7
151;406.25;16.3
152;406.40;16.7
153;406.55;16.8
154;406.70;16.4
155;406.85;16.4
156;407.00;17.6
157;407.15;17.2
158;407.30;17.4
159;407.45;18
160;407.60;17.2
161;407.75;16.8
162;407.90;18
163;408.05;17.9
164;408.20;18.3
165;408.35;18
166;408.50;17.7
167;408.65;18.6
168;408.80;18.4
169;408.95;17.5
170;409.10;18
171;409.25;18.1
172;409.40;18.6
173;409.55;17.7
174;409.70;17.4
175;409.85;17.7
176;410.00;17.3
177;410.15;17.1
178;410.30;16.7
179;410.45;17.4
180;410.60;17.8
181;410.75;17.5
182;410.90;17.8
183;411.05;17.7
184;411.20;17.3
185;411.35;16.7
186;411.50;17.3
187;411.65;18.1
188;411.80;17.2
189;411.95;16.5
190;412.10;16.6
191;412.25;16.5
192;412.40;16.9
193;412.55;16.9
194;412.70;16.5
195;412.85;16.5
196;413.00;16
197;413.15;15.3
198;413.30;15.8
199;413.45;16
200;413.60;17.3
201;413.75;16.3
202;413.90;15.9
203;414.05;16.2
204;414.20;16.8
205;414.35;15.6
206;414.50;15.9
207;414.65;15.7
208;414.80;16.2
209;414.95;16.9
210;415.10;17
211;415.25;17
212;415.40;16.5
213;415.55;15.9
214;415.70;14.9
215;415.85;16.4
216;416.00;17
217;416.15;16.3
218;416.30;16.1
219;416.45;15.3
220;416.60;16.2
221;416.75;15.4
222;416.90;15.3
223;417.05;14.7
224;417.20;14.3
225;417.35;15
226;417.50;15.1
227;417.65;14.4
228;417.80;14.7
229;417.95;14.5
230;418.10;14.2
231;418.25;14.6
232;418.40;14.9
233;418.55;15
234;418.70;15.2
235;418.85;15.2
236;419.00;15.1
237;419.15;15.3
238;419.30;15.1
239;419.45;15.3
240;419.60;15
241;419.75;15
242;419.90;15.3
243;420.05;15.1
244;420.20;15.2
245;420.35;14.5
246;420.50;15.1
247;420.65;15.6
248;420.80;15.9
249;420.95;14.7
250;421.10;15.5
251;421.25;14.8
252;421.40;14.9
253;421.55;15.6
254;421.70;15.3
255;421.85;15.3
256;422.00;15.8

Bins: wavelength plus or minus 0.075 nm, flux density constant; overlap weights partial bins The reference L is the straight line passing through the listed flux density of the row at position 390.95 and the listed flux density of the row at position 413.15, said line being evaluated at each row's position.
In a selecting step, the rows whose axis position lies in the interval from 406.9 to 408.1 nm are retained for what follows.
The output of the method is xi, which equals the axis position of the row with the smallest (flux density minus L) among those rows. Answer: 407.75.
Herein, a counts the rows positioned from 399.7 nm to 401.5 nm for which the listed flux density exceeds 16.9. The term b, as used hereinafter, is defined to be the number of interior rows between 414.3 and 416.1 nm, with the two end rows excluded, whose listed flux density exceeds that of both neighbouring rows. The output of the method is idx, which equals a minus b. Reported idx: 2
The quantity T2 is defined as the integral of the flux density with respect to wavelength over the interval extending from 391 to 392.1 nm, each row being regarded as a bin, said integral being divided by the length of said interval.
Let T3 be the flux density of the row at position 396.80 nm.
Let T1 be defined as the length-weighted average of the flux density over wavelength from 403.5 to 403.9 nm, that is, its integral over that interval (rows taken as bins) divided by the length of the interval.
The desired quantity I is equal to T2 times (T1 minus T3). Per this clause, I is -12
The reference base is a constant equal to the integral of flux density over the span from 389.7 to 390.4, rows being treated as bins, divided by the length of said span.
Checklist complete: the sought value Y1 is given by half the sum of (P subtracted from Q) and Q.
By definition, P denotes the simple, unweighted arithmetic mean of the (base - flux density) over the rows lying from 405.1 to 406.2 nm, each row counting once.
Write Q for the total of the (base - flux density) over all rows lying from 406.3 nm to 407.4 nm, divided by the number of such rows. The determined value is 0.3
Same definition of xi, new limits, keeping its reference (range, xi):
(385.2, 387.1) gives 385.70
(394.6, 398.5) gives 396.50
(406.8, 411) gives 406.85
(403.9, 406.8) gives 404.60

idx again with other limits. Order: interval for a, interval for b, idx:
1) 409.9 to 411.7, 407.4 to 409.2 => 7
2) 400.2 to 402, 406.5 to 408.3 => 0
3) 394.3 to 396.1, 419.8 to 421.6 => 9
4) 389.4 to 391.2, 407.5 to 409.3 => 9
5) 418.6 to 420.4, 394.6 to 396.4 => -2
